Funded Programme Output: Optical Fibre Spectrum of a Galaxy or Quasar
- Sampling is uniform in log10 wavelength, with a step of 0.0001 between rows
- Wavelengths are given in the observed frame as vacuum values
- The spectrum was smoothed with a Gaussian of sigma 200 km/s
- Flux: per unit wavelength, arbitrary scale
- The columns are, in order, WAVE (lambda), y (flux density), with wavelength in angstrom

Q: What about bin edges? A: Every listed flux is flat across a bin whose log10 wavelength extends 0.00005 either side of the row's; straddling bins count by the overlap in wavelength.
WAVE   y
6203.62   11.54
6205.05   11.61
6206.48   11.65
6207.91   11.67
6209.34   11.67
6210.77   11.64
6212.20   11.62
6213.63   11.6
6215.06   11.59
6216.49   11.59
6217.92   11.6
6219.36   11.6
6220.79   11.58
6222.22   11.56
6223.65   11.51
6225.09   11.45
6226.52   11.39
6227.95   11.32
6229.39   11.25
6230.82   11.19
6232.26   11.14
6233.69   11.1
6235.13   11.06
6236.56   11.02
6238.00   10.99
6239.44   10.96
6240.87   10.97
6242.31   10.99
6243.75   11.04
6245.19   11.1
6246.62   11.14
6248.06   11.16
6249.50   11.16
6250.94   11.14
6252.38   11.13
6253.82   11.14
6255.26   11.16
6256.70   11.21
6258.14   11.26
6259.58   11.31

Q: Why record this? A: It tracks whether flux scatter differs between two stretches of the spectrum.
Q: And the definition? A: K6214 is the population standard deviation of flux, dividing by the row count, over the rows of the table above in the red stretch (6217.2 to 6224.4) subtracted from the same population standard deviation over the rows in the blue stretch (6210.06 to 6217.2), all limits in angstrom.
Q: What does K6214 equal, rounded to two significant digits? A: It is -0.014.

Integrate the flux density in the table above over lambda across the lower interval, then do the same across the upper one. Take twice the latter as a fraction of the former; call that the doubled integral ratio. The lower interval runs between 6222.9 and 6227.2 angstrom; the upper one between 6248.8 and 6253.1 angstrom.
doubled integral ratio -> 1.95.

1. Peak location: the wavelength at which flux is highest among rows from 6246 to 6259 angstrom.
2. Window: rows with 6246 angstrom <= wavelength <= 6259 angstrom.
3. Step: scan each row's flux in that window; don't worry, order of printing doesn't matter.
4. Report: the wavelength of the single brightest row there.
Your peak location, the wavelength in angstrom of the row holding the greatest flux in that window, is 6258.14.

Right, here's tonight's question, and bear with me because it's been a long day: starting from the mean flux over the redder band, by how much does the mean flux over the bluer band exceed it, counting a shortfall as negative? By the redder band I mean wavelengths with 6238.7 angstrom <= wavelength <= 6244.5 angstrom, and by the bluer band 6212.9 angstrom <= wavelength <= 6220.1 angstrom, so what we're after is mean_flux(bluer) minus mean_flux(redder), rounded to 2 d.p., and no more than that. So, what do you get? 0.61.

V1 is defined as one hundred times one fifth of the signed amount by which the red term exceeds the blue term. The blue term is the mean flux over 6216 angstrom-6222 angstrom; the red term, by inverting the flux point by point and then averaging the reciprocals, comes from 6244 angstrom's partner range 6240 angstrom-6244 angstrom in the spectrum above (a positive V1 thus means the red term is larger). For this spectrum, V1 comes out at -230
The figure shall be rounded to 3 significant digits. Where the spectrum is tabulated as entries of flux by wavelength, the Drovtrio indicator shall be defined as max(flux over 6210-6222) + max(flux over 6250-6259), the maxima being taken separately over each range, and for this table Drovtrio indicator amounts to 22.9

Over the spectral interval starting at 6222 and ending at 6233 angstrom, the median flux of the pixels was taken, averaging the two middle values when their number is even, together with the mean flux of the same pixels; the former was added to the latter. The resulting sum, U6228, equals 22.7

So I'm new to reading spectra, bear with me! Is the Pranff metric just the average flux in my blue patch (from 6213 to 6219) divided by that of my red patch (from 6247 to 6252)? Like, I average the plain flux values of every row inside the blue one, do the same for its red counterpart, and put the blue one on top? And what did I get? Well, 1.04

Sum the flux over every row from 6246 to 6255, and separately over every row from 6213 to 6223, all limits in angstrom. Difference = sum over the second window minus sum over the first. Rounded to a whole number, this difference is 14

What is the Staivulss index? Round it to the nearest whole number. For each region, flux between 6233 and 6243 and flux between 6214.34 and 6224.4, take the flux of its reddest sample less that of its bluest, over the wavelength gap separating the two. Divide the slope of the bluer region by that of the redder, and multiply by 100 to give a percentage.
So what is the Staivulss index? 73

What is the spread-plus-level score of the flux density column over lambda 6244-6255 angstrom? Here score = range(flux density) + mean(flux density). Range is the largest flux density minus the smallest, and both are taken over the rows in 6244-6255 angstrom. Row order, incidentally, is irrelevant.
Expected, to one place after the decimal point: 11.2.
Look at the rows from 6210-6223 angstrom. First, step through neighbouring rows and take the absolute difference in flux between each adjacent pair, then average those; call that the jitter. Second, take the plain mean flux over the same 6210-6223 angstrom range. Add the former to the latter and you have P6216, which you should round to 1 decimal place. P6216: 11.6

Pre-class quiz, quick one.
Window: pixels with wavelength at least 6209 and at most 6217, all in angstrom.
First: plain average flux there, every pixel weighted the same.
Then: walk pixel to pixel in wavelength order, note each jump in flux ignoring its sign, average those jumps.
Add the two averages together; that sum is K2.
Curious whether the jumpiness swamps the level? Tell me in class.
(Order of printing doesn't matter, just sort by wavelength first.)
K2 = 11.6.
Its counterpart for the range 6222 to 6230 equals 11.5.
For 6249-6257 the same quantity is 11.2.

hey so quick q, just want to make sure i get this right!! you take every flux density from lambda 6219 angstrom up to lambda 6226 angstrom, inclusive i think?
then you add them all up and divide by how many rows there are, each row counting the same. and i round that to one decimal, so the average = 11.5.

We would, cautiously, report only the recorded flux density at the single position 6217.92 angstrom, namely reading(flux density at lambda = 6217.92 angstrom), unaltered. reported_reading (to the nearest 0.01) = 11.60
